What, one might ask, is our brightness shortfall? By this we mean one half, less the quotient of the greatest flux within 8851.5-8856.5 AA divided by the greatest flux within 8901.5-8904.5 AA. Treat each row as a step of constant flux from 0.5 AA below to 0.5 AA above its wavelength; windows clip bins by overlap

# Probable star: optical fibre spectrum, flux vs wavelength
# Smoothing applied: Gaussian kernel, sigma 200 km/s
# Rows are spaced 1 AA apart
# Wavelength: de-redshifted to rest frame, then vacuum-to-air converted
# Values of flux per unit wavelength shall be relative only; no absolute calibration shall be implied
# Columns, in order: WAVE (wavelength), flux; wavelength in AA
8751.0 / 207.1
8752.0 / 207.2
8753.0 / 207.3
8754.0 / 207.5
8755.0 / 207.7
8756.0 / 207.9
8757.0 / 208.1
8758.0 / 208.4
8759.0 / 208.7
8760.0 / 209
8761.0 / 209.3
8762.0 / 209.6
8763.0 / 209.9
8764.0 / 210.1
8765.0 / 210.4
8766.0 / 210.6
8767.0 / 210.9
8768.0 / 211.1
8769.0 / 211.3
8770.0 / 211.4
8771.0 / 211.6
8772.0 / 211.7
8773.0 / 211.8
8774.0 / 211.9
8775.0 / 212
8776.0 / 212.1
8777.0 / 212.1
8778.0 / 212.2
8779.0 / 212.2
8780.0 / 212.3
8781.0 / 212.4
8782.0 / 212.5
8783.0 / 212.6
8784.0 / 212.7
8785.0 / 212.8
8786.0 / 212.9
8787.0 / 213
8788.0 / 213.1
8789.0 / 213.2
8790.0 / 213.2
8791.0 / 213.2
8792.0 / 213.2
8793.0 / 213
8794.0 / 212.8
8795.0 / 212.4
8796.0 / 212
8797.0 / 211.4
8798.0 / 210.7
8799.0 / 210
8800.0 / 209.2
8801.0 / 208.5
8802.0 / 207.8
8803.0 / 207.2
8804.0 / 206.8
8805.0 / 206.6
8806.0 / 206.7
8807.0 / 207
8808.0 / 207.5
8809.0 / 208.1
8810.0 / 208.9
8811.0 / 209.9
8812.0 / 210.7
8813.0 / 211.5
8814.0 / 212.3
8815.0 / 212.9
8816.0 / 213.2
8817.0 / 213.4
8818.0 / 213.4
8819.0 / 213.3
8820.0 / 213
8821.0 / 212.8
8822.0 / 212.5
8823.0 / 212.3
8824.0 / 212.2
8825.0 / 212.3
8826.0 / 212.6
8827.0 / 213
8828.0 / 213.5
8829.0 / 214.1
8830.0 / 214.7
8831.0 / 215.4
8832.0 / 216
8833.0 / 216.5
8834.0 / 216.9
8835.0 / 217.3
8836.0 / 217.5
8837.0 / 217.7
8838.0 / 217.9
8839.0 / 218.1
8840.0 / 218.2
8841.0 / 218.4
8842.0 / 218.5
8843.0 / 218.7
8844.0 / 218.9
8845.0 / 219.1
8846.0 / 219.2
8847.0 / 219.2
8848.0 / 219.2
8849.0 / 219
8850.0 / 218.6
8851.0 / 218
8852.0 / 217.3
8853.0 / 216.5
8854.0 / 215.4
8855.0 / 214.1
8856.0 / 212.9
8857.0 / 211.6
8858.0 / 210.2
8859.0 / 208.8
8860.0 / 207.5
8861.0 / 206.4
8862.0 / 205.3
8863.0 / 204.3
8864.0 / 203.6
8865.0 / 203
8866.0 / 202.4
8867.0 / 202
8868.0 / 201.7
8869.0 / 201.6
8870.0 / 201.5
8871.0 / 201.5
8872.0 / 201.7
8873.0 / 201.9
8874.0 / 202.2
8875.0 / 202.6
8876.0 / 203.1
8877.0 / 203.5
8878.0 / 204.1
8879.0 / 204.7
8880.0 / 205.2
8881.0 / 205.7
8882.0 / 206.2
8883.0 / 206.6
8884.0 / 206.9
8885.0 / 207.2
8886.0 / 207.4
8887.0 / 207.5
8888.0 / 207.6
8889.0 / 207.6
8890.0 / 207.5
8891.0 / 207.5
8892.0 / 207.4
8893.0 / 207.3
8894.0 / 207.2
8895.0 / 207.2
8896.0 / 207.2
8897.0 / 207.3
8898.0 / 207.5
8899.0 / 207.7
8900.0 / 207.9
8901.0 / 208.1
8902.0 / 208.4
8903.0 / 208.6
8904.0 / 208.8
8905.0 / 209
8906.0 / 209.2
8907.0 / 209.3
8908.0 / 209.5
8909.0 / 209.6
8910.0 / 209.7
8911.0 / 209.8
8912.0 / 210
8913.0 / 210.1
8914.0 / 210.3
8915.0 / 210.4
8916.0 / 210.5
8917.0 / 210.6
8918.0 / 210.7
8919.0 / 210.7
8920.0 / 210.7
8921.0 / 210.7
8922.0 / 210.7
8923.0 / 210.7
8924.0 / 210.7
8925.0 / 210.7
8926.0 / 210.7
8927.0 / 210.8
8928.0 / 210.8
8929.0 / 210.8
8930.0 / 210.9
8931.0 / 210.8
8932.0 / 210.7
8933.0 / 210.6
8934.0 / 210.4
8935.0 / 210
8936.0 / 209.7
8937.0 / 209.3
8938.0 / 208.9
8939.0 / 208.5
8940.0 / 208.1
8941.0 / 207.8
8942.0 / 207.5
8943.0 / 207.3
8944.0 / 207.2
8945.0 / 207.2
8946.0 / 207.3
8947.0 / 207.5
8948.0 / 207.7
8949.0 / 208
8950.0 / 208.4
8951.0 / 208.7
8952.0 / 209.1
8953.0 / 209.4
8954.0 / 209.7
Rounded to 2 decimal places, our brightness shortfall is -0.54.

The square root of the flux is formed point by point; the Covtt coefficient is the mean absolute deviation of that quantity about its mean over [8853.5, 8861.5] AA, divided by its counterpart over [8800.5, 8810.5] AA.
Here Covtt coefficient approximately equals 4.0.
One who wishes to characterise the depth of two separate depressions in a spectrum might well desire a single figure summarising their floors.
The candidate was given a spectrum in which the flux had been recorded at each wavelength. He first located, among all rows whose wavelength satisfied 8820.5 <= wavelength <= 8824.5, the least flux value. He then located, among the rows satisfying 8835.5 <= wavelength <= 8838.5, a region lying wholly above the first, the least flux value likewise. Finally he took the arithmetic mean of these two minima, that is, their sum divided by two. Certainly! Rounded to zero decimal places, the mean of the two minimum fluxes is 215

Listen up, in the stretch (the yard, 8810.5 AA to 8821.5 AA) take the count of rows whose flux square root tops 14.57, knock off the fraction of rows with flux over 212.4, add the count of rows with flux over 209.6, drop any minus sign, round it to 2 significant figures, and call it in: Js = 18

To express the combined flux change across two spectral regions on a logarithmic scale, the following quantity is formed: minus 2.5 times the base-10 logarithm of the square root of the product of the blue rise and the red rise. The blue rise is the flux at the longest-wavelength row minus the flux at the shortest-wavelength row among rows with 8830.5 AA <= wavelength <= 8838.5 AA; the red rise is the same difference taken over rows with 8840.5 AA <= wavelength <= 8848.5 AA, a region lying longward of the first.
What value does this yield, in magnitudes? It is -0.4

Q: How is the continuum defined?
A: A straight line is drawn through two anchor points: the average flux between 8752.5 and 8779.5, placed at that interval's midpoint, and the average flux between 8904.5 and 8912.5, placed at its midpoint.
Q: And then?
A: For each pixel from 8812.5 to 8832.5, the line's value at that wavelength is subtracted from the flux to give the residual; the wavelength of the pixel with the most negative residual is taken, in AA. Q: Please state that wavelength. 8813.0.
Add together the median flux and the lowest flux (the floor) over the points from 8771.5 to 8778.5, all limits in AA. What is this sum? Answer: 424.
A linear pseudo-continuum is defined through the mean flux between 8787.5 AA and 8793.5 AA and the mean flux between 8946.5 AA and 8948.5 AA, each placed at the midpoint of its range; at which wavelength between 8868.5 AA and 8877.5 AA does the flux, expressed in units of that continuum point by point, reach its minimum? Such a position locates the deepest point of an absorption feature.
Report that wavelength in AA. 8870.0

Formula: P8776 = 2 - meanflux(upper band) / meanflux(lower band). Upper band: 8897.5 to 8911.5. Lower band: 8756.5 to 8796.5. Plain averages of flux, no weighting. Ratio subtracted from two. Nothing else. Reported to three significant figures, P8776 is 1.01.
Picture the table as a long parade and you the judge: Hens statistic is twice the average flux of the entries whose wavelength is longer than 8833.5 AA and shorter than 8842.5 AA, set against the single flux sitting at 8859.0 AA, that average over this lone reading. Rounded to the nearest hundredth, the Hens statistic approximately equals 2.09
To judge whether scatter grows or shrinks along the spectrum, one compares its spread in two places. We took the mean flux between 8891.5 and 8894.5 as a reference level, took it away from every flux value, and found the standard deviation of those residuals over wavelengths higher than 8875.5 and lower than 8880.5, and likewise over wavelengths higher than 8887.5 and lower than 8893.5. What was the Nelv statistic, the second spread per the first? 0.14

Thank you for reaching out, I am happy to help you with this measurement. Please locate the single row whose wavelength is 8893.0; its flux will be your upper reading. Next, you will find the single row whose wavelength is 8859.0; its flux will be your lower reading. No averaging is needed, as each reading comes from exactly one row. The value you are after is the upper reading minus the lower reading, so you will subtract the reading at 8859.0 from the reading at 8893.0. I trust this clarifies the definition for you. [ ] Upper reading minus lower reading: -1.5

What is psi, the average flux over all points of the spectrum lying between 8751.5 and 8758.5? 208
